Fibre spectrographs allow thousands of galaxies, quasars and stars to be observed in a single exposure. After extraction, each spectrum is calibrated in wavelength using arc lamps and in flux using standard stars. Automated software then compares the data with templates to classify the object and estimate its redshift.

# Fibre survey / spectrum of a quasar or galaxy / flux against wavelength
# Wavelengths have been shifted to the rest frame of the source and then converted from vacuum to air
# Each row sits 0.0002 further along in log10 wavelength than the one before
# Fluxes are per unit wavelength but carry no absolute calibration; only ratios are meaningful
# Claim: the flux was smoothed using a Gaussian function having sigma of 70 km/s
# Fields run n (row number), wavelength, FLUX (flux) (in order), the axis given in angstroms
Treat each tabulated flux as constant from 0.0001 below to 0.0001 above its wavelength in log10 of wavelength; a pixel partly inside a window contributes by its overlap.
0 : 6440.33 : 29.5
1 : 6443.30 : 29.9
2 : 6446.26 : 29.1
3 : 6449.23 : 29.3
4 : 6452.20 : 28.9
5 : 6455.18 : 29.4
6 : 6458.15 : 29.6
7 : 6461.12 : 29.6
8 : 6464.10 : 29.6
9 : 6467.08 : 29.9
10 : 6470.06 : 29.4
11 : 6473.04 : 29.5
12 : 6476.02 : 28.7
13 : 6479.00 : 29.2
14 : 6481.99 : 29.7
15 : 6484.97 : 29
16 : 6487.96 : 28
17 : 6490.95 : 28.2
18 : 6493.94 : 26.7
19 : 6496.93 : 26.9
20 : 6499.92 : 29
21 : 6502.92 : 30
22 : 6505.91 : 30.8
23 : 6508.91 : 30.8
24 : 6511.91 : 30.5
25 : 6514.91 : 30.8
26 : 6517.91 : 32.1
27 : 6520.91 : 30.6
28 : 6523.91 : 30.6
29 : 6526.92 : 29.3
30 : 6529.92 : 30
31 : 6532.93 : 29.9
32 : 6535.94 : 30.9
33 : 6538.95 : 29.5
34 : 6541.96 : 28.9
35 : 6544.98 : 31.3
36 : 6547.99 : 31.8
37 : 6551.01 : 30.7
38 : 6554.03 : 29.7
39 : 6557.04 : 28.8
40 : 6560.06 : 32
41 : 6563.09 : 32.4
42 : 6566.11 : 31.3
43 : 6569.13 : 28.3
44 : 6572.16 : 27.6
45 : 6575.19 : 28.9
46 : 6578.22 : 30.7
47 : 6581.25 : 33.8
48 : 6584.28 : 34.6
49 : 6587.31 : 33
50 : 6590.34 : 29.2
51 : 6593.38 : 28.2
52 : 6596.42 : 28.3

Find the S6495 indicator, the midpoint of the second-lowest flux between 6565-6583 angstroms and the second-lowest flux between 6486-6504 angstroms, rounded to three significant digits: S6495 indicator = 27.6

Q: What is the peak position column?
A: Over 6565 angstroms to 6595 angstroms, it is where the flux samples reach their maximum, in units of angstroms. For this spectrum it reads 6584.28 angstroms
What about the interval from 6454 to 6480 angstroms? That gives 6467.08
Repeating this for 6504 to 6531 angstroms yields 6517.91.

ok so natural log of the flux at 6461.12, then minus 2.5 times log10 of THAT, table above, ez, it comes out -1.32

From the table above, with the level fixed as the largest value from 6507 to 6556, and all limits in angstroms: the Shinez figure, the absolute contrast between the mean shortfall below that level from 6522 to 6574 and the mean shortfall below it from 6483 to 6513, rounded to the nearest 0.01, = 1.19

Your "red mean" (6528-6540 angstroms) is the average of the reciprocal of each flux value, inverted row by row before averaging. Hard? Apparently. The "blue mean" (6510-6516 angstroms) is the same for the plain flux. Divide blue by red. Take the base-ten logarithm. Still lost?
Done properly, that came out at 2.96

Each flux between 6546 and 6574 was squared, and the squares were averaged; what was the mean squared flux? 920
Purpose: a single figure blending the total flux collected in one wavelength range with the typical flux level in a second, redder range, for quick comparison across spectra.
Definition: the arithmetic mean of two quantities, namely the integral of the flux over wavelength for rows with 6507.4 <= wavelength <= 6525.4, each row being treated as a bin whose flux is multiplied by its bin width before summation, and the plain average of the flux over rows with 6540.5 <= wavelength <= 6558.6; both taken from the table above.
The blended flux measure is 293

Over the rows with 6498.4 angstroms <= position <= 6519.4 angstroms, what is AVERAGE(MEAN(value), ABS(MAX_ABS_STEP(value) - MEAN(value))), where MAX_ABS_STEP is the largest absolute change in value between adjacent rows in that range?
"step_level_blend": 29.9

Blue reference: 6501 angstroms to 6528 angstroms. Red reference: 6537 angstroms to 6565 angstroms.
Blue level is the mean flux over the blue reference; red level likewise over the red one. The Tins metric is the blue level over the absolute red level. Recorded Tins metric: 1.00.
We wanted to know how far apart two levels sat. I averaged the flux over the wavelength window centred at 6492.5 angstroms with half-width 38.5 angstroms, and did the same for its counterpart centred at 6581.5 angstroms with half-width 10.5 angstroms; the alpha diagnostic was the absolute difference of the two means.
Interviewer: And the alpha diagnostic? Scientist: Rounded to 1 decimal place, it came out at 1.6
